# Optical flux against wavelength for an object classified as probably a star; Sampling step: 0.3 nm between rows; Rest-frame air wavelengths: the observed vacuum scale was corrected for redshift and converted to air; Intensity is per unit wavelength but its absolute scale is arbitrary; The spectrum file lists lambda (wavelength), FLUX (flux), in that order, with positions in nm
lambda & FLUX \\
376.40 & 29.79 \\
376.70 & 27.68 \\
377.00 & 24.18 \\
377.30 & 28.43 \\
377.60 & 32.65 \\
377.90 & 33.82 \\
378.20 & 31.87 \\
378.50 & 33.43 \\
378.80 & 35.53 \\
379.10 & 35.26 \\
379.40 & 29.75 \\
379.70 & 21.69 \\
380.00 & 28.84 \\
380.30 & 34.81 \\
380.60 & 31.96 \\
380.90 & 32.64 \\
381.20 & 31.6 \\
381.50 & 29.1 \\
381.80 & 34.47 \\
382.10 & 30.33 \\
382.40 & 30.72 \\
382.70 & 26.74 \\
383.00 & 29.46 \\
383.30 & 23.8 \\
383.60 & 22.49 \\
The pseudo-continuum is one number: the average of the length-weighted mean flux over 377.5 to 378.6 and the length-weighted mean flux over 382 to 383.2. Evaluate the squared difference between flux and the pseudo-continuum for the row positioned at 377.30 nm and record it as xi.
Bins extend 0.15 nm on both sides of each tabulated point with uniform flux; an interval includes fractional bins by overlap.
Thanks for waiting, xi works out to 6.5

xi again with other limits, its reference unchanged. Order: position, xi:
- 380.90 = 2.7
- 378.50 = 6.0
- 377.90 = 8.0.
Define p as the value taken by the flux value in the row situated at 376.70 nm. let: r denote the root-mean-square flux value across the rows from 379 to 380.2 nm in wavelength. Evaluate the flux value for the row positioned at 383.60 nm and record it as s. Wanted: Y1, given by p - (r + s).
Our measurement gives -24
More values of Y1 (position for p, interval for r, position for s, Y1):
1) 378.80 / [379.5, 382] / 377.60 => -28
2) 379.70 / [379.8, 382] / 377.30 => -39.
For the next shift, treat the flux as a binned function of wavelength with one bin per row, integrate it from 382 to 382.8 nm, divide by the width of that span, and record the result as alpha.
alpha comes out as 29.4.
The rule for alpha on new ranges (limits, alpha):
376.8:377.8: 28.7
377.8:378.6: 33.0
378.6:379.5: 33.7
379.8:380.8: 31.4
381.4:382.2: 31.5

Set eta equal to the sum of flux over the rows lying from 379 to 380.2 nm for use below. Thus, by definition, 116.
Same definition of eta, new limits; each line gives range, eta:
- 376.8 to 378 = 119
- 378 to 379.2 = 136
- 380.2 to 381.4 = 131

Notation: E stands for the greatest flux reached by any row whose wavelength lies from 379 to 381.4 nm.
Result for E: 35.26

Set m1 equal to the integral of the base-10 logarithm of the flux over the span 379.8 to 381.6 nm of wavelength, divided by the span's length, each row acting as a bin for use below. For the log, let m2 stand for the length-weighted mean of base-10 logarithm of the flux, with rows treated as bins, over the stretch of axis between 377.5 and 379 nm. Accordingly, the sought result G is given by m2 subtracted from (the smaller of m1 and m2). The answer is -0.032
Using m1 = 1.49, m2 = 1.53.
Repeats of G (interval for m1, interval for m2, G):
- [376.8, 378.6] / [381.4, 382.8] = 0.000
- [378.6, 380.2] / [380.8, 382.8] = -0.011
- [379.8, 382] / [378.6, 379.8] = 0.000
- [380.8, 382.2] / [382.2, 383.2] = 0.000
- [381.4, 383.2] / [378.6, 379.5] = -0.051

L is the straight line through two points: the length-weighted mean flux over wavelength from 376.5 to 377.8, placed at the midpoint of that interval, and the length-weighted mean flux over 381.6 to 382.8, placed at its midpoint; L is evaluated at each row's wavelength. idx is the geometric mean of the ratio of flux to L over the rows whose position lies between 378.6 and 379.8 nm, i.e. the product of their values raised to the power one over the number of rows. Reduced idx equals 1.020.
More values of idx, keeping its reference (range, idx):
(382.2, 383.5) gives 0.890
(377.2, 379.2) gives 1.137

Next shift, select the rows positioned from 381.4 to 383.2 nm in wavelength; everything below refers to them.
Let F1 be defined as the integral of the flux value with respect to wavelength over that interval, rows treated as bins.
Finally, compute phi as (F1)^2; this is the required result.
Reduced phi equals 2914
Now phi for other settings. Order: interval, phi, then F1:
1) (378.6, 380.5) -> 3485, 59.0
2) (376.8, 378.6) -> 3028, 55.0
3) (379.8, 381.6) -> 3171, 56.3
